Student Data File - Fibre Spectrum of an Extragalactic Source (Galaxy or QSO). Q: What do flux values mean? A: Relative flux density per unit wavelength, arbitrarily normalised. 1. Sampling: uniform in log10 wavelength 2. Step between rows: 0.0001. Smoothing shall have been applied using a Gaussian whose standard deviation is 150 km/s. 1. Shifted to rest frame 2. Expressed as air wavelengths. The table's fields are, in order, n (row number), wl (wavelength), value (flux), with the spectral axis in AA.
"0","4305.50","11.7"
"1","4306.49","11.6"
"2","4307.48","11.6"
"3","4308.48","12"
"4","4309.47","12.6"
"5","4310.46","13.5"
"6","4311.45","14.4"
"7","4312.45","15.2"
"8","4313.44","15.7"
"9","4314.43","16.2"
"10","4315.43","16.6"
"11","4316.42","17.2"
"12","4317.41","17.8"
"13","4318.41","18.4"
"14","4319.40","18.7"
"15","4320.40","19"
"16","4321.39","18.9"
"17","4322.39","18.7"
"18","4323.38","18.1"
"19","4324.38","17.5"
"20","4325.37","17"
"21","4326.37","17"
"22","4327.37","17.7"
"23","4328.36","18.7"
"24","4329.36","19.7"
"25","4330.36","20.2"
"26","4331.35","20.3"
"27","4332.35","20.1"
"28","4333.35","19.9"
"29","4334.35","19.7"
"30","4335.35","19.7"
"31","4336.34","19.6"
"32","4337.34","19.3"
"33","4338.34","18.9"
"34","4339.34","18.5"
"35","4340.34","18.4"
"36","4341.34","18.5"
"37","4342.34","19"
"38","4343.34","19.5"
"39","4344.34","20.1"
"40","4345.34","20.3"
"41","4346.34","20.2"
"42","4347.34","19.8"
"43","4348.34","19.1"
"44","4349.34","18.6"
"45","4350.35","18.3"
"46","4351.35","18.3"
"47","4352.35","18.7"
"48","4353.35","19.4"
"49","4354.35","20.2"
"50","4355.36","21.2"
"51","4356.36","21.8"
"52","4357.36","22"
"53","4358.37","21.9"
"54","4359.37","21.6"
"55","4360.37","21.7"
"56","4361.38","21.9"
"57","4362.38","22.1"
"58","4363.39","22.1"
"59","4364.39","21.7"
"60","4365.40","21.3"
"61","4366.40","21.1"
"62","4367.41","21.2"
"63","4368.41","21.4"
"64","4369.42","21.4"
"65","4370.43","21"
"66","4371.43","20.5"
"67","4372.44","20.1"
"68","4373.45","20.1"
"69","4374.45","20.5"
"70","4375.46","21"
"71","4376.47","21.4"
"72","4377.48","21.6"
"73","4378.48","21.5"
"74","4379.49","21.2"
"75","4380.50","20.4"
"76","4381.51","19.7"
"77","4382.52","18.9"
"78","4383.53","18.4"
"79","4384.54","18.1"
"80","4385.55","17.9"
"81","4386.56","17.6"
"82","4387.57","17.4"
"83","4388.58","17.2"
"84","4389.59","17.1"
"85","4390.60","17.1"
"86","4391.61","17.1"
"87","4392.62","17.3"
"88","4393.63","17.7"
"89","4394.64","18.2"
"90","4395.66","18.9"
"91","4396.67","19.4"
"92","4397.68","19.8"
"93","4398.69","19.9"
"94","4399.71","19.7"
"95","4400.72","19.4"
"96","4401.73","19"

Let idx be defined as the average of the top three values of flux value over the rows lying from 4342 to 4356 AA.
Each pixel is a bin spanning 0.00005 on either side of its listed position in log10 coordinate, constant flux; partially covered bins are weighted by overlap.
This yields 20.6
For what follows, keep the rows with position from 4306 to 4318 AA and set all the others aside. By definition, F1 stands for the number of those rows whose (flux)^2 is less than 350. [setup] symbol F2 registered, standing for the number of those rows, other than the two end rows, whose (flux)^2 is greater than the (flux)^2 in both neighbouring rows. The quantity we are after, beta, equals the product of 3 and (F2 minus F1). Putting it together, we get -36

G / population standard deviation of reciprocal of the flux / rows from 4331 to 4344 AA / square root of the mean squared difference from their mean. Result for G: 0.0016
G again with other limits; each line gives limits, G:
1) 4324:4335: 0.0037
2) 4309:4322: 0.0082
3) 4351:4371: 0.0026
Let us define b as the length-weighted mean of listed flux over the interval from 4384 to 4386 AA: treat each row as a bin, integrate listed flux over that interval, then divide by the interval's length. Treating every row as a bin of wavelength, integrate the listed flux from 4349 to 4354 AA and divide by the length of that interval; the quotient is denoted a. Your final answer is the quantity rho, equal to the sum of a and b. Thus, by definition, 37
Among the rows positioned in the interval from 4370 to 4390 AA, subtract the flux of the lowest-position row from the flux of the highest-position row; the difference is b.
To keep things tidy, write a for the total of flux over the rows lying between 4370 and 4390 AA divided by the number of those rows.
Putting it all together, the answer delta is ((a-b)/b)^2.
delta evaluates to 36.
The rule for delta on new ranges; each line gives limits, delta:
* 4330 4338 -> 532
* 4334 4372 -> 592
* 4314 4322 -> 31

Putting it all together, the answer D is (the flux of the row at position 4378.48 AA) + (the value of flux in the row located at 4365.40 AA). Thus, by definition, 42.8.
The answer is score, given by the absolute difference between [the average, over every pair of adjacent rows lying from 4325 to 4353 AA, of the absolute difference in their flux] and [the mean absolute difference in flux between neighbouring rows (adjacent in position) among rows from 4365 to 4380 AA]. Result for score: 0.09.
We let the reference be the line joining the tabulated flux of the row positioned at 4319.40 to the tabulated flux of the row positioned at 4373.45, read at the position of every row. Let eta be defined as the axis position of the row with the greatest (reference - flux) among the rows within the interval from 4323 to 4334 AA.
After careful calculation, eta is 4326.37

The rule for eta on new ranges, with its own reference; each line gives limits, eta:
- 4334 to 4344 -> 4340.34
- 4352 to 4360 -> 4352.35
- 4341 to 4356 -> 4351.35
